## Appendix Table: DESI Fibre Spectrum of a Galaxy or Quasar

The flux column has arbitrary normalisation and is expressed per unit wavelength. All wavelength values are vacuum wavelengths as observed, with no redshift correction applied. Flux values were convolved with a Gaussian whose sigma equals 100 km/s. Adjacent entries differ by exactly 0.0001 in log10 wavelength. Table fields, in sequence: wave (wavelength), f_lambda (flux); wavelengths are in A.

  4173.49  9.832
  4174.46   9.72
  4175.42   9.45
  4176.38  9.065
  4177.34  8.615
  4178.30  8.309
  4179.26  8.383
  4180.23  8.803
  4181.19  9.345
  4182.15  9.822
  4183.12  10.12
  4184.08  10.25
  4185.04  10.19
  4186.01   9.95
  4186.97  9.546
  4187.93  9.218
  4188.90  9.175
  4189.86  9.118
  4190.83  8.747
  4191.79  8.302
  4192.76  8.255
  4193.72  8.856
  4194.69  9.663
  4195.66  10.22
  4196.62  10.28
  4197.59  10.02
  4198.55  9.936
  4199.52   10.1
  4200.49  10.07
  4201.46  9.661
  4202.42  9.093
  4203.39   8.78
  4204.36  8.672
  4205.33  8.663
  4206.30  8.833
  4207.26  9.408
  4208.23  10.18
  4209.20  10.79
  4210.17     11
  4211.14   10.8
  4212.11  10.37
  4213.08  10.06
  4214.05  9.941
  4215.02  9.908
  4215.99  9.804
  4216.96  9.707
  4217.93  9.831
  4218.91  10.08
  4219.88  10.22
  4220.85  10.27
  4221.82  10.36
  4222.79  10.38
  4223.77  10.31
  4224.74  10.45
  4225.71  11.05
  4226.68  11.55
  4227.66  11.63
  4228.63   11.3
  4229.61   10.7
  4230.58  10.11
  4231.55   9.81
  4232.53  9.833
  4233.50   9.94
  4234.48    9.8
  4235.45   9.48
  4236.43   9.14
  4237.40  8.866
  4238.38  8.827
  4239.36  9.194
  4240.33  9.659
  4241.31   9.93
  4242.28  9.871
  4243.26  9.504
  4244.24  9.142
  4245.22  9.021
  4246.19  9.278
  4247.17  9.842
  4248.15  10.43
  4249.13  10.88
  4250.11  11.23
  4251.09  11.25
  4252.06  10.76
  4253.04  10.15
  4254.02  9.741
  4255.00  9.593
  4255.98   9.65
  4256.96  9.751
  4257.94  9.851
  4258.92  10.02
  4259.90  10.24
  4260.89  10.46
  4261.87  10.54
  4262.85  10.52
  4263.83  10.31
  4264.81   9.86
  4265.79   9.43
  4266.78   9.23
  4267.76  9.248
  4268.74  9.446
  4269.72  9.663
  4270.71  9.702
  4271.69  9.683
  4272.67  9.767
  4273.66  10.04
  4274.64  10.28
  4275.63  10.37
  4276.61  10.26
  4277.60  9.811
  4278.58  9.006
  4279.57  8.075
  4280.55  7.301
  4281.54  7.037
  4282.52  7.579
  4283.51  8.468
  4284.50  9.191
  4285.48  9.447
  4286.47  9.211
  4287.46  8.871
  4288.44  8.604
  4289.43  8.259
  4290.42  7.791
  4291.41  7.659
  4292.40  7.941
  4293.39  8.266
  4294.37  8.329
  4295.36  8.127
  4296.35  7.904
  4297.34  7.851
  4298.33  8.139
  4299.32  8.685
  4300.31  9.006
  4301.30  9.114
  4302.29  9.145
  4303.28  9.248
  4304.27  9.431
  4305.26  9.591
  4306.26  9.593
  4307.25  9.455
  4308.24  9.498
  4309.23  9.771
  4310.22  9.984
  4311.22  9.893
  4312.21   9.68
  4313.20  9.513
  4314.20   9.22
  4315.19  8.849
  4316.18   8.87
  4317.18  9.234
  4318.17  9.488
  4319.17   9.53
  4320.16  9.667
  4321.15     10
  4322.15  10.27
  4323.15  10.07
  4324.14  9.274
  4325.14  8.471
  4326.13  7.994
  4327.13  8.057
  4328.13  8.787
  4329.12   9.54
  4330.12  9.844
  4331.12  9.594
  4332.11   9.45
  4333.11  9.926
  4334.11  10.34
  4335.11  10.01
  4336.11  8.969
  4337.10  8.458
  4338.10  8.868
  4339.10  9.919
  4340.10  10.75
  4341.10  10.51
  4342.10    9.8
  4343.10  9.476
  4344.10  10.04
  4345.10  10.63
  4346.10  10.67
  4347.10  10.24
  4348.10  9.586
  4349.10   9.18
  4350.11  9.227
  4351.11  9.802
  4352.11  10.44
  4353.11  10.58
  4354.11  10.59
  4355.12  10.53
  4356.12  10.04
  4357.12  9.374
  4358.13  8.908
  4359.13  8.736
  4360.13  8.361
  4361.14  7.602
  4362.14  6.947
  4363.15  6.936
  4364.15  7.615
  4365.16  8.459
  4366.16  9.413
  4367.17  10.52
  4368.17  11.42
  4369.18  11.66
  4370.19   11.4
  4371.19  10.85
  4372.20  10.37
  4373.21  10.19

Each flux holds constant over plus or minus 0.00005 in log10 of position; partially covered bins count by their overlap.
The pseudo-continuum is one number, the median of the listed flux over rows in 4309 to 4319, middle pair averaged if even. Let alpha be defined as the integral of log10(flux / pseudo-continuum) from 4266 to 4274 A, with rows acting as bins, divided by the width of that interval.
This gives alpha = 0.004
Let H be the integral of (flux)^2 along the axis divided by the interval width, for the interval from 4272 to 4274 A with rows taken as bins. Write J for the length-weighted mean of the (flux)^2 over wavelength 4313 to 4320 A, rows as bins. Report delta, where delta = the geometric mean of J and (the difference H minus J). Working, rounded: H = 97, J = 86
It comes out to 32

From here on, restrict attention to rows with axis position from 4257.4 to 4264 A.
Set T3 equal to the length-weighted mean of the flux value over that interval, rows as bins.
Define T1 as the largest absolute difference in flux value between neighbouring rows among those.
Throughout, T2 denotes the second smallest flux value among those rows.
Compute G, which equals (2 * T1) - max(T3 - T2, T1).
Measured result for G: 0.19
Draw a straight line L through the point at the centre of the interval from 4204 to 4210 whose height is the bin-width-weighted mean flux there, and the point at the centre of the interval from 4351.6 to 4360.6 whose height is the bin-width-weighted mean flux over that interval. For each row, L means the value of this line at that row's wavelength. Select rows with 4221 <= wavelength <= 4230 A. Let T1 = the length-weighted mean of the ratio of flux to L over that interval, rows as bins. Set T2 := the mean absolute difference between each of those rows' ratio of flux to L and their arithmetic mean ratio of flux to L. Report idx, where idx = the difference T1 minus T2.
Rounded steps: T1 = 1.13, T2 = 0.048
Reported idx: 1.09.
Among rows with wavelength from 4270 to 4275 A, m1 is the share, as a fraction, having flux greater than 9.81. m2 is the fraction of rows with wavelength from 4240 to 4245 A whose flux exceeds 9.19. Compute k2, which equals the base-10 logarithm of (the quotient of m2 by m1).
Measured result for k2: 0.3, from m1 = 0.4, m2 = 0.8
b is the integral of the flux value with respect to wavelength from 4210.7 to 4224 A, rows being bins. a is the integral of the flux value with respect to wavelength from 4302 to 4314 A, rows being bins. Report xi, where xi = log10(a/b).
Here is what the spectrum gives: -0.1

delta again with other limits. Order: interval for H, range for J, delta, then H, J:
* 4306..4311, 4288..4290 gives 40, 94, 70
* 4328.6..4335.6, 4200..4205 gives 30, 96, 86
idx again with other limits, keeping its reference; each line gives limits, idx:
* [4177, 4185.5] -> 0.91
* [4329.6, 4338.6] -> 0.93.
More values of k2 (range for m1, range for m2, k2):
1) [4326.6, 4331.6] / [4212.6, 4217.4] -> 0.7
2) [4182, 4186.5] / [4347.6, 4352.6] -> -0.1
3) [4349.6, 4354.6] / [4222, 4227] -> 0.2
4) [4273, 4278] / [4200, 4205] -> -0.4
